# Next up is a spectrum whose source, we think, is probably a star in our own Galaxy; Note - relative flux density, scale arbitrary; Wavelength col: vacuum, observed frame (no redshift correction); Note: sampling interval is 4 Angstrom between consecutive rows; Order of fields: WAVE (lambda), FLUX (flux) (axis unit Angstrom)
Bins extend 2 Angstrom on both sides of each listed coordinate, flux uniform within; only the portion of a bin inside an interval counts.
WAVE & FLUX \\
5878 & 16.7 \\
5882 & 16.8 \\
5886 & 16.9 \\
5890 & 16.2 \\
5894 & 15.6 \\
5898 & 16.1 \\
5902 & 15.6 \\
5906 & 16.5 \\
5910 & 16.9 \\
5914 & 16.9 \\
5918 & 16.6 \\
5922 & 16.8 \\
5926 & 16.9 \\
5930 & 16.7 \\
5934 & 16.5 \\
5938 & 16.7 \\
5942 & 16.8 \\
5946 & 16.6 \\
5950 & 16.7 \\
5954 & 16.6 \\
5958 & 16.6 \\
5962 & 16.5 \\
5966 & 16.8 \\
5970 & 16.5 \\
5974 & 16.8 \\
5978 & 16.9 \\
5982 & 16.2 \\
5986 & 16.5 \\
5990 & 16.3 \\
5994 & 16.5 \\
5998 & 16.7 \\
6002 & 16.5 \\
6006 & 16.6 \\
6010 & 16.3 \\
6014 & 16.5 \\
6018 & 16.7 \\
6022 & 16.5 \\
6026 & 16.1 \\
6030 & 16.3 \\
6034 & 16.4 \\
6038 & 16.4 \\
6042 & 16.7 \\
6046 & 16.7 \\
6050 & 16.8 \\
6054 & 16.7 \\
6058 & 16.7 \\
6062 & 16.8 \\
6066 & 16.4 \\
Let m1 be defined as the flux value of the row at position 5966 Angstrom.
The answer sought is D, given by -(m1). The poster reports -16.80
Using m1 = 16.8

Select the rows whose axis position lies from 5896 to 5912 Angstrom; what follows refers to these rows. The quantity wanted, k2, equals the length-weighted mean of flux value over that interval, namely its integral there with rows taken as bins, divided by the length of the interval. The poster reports 16.3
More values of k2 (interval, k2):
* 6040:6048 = 16.7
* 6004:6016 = 16.5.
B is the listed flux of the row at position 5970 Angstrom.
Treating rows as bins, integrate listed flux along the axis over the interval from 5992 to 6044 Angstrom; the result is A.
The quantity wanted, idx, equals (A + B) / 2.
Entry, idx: 437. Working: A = 857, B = 16.5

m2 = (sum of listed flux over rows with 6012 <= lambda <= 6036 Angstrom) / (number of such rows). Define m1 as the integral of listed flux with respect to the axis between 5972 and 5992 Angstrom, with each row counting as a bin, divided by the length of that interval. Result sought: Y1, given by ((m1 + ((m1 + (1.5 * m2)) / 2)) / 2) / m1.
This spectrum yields 1.12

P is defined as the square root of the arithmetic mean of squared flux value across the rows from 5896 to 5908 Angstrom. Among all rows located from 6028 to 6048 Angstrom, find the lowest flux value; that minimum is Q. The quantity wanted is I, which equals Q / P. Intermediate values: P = 16.1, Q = 16.3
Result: 1.01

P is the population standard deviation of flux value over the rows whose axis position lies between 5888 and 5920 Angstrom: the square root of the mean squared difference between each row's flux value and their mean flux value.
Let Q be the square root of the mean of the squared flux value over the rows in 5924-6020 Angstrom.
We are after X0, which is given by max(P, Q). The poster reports 16.60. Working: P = 0.48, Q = 16.60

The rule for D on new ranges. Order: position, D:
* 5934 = -16.50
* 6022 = -16.50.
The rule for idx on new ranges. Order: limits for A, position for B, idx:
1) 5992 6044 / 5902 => 436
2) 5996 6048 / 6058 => 437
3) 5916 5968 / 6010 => 442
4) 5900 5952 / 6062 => 441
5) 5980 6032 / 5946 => 436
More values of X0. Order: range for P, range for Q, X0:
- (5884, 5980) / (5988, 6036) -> 16.45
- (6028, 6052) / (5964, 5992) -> 16.57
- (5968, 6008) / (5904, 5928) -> 16.77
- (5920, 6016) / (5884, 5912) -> 16.26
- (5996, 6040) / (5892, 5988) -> 16.56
